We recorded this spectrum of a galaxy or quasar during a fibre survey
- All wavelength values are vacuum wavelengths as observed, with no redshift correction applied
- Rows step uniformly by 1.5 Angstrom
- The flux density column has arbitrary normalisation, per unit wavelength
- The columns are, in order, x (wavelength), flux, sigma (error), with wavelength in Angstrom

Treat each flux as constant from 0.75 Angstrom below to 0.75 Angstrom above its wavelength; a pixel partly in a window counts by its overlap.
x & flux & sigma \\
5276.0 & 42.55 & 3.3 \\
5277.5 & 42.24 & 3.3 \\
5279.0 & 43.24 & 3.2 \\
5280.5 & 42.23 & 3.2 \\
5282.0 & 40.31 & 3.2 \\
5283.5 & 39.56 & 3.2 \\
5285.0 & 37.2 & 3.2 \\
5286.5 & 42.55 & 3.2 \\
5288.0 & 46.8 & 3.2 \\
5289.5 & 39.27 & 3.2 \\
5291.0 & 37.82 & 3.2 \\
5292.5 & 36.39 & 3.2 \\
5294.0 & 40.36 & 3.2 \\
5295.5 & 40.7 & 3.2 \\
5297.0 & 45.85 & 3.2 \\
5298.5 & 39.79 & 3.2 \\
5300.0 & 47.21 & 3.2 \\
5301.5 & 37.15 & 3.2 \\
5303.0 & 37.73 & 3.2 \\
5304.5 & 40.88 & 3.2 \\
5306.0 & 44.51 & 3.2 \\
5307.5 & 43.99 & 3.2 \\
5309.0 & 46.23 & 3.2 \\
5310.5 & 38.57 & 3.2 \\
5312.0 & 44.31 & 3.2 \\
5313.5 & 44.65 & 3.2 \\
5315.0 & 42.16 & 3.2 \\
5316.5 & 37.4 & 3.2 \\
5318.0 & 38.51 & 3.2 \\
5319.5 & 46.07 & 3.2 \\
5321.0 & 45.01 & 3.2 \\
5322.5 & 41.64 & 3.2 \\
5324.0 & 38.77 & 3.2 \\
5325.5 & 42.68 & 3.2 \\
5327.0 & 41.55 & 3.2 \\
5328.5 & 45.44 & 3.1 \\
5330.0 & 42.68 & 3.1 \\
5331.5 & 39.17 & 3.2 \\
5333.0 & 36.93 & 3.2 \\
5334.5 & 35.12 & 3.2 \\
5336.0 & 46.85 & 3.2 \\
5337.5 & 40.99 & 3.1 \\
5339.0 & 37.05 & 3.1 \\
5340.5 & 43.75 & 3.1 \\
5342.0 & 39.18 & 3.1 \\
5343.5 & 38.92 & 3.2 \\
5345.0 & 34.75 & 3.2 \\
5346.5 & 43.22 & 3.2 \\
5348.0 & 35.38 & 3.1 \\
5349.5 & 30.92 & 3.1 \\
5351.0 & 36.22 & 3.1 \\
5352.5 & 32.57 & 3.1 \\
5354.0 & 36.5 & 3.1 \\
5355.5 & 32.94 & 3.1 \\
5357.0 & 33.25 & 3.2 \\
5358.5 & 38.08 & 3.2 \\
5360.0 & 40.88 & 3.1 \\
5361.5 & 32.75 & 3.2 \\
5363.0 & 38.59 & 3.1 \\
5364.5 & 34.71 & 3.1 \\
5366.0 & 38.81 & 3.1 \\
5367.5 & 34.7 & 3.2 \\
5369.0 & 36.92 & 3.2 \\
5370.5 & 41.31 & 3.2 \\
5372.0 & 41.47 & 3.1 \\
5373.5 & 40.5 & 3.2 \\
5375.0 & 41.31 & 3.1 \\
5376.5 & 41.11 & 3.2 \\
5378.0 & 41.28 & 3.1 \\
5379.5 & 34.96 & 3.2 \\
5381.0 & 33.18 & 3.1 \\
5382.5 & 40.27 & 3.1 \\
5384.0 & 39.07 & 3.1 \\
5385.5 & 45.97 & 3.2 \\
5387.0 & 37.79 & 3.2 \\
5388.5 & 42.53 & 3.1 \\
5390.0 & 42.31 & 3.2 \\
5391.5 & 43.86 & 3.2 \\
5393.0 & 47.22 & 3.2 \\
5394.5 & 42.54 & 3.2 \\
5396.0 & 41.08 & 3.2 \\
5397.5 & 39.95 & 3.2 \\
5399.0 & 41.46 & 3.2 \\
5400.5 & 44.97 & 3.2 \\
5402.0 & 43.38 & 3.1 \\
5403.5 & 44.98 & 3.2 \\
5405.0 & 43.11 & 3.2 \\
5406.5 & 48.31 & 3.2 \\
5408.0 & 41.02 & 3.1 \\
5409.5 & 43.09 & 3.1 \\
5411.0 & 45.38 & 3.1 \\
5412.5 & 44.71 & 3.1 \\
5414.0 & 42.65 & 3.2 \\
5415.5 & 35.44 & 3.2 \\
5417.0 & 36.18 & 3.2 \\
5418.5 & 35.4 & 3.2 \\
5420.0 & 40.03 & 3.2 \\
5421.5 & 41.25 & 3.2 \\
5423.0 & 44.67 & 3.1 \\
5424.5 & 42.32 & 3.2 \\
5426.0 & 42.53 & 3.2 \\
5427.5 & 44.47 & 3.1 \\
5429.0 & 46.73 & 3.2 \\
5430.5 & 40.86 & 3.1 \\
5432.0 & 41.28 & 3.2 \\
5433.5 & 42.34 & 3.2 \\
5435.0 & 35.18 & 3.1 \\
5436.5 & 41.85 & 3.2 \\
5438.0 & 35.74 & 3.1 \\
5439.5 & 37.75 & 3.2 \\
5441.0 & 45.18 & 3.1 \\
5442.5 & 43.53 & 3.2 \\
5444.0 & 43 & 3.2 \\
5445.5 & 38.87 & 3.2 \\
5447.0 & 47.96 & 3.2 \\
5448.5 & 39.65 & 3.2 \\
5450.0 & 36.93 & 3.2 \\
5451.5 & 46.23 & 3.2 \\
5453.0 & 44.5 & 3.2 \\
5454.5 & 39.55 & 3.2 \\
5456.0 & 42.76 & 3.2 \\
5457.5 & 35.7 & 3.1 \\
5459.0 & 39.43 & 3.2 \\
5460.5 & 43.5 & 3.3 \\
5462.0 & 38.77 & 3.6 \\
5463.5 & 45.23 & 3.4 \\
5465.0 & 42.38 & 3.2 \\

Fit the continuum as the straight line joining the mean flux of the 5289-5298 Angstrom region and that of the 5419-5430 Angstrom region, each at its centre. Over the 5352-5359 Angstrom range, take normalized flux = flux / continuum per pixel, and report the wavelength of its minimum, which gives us 5352.5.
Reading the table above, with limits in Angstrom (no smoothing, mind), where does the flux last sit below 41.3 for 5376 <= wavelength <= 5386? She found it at 5384.0 Angstrom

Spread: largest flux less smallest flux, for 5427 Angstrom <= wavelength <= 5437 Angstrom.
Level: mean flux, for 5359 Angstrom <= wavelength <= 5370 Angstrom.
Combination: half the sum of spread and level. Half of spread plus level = 24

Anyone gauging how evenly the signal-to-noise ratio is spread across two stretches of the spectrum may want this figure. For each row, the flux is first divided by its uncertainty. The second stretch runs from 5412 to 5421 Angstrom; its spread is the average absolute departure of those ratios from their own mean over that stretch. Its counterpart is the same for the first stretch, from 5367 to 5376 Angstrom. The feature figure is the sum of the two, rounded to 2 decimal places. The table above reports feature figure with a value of 1.97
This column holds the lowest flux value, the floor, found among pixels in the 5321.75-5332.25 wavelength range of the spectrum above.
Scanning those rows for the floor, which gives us 38.77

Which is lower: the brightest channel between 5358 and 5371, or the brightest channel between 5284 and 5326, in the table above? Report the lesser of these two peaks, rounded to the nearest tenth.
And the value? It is 41.3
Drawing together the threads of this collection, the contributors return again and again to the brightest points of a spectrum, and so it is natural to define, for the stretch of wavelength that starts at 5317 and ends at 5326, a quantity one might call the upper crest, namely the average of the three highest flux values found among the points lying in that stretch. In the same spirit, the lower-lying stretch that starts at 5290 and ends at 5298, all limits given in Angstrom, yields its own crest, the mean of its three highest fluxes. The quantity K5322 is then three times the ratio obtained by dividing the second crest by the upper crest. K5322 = 2.85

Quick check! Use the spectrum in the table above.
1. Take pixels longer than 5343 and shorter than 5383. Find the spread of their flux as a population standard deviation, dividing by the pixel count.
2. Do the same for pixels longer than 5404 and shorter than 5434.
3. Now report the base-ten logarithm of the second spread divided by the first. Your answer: -0.01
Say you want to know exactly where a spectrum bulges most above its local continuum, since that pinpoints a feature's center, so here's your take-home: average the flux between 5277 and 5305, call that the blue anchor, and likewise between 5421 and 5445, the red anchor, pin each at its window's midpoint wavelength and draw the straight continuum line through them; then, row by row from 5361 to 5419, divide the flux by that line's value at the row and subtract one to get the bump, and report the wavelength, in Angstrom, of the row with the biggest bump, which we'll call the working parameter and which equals 5406.5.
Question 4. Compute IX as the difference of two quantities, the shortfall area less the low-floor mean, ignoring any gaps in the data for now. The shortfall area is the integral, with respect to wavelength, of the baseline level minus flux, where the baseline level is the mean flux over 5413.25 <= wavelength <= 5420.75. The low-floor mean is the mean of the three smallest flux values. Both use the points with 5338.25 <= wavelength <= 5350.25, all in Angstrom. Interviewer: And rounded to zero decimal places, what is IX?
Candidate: -33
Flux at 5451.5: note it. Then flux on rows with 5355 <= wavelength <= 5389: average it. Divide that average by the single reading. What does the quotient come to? 0.83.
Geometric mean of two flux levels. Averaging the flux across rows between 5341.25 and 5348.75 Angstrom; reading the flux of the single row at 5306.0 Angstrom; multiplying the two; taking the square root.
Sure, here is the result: 41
